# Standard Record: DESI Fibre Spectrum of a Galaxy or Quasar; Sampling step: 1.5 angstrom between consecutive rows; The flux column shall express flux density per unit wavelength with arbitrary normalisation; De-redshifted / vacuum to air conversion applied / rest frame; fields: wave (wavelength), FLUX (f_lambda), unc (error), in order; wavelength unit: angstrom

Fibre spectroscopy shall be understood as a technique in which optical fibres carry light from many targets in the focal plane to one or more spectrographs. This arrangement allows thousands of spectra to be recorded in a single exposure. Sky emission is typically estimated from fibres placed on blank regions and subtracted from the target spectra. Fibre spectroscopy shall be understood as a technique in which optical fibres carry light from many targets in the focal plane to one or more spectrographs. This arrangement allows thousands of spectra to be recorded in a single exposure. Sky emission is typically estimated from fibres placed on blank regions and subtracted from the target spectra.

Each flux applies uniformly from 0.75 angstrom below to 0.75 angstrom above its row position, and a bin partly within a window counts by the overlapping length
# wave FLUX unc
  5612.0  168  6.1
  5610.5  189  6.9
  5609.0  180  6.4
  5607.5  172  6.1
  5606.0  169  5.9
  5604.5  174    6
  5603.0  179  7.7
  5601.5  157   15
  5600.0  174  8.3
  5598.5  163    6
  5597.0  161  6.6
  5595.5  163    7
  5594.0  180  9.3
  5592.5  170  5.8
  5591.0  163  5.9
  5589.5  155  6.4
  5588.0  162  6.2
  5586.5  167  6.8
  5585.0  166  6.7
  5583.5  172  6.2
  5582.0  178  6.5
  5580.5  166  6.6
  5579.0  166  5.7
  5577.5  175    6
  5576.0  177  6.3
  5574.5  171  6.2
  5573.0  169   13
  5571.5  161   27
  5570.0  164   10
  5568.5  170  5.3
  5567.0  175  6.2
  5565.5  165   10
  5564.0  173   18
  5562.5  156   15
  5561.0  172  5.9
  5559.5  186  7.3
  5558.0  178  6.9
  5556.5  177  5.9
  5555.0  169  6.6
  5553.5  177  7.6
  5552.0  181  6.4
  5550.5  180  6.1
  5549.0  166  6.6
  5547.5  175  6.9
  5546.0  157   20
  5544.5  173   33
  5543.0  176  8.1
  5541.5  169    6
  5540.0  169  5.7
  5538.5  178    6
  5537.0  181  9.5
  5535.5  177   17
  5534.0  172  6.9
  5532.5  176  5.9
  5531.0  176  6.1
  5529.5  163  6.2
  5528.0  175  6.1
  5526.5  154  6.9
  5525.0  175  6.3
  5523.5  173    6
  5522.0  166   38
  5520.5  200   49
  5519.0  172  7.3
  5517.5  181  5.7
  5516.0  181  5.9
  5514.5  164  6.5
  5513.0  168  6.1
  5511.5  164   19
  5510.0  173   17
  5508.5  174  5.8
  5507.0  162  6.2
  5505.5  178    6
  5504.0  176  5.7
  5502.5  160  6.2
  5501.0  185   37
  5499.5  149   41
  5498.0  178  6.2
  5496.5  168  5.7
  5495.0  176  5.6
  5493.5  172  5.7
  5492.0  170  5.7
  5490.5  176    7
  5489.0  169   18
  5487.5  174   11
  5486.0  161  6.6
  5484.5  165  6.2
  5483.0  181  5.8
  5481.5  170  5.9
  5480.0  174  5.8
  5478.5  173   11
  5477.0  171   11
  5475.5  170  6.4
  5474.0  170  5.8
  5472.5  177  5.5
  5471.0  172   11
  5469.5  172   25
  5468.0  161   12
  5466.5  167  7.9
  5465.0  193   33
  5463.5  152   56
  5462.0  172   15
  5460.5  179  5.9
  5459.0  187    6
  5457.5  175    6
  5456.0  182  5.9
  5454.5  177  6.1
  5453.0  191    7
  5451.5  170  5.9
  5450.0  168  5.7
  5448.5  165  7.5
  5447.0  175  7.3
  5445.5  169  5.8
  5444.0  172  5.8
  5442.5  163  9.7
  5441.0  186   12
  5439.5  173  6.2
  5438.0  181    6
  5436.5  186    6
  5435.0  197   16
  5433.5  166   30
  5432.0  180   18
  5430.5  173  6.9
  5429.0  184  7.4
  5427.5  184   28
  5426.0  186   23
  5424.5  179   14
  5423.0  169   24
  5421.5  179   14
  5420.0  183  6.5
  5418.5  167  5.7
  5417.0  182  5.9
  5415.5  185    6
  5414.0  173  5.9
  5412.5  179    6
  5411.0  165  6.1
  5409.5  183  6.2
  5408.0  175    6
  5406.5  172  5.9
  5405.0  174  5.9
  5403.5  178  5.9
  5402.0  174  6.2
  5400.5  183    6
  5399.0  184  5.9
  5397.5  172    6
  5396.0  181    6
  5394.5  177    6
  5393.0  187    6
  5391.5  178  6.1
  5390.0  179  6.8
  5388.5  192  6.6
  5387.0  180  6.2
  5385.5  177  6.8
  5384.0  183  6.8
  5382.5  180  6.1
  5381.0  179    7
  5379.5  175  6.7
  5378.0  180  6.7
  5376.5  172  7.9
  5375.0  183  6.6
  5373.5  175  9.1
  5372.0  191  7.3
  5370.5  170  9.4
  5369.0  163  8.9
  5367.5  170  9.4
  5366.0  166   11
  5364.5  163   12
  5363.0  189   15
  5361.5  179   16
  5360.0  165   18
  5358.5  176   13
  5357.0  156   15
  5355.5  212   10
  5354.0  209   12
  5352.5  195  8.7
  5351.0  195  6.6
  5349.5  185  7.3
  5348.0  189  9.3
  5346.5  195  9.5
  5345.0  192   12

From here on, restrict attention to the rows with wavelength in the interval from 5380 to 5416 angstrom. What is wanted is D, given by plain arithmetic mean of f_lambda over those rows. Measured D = 179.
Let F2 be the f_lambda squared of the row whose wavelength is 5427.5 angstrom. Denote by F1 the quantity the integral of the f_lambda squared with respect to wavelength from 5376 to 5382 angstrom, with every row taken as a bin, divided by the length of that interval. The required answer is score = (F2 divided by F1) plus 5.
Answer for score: 6.08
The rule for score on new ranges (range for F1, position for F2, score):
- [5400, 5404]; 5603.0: 6.01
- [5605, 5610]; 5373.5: 6.01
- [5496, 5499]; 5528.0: 6.04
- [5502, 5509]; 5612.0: 5.97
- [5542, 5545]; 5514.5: 5.89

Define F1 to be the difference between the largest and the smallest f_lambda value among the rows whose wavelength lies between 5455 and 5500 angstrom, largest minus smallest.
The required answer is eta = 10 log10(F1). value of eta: 16.4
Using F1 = 44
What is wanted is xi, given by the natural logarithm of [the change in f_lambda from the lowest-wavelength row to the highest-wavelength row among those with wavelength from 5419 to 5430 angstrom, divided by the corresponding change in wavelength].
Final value -2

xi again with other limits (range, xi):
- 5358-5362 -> 0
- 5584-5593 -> -1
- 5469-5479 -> -2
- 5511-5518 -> 1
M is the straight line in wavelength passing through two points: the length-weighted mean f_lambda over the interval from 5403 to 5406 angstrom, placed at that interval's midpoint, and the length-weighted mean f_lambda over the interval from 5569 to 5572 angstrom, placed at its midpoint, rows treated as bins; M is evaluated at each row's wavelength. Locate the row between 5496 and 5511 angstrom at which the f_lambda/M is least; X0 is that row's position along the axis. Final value 5499.5 angstrom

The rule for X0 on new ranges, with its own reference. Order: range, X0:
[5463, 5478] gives 5463.5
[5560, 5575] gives 5562.5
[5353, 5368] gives 5357.0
